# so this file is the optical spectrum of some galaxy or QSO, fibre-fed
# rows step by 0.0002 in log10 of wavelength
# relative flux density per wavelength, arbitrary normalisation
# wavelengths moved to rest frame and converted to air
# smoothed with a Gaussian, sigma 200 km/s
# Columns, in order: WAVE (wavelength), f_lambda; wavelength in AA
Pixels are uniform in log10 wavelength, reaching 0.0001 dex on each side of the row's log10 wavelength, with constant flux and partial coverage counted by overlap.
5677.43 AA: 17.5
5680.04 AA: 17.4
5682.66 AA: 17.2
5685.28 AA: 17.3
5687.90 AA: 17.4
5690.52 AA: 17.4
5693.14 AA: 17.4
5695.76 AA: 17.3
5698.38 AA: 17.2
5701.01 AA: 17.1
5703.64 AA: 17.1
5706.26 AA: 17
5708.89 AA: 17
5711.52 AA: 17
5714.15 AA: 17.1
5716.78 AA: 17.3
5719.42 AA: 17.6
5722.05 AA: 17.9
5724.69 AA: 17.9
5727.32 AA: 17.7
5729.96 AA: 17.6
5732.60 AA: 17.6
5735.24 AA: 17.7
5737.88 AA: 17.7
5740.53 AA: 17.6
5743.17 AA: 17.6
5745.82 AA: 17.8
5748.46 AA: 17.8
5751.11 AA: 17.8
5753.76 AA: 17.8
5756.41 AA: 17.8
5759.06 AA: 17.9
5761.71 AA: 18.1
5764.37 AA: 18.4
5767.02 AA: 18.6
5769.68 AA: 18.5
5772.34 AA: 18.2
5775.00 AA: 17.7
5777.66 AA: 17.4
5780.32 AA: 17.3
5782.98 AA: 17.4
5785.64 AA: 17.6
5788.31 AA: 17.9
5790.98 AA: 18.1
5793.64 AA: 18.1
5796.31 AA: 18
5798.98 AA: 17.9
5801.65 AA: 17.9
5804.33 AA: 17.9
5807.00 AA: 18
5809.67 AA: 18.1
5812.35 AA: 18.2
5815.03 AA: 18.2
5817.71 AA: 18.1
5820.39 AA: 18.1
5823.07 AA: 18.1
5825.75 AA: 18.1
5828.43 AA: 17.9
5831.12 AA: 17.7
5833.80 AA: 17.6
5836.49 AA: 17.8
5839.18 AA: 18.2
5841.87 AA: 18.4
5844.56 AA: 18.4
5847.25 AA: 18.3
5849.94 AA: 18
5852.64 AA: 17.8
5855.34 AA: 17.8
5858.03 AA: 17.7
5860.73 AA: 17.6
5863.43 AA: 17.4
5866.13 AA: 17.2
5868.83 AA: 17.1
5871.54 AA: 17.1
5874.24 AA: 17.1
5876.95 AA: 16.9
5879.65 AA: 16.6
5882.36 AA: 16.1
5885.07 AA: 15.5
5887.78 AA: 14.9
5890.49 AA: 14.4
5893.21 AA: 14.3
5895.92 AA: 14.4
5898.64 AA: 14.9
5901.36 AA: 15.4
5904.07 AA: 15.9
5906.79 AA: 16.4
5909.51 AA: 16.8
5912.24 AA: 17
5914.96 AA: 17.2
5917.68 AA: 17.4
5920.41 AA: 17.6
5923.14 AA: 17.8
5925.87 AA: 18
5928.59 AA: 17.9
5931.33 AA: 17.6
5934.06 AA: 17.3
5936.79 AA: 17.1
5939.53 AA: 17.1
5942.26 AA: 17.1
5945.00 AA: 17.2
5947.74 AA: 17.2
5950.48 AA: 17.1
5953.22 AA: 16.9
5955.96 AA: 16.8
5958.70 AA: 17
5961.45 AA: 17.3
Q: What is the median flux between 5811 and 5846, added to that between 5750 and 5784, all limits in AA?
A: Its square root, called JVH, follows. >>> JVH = 5.99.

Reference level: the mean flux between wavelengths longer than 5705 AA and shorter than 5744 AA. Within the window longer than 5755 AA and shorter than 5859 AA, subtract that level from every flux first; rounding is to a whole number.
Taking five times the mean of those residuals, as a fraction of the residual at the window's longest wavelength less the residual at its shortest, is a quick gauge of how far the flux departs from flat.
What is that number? -25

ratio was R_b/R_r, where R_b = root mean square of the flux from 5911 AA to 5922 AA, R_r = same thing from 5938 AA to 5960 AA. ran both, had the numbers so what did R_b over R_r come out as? 1.01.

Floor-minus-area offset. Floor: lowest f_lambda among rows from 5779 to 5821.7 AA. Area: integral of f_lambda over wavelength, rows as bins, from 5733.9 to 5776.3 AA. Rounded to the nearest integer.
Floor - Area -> -743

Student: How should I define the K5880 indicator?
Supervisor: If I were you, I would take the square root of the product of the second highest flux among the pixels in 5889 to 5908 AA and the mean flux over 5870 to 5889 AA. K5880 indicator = 16.1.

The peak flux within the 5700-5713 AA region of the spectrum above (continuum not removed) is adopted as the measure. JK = 17.1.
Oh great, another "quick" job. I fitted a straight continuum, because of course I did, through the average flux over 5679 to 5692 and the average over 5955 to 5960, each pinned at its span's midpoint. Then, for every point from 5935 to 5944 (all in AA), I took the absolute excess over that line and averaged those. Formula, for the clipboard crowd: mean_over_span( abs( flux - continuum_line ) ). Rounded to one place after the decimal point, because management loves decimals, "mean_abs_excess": 0.2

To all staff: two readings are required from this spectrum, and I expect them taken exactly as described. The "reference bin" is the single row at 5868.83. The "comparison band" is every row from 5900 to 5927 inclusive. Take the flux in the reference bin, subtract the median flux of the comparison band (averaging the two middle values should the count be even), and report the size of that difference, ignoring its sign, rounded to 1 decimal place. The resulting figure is 0.0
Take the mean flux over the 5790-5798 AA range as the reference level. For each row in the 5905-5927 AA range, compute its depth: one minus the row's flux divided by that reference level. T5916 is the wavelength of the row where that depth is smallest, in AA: 5925.87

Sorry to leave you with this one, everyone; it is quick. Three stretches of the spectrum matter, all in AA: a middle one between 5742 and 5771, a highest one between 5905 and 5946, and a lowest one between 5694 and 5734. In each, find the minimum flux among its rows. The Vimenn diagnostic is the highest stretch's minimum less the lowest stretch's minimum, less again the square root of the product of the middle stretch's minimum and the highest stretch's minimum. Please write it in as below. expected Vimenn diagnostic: -17.6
